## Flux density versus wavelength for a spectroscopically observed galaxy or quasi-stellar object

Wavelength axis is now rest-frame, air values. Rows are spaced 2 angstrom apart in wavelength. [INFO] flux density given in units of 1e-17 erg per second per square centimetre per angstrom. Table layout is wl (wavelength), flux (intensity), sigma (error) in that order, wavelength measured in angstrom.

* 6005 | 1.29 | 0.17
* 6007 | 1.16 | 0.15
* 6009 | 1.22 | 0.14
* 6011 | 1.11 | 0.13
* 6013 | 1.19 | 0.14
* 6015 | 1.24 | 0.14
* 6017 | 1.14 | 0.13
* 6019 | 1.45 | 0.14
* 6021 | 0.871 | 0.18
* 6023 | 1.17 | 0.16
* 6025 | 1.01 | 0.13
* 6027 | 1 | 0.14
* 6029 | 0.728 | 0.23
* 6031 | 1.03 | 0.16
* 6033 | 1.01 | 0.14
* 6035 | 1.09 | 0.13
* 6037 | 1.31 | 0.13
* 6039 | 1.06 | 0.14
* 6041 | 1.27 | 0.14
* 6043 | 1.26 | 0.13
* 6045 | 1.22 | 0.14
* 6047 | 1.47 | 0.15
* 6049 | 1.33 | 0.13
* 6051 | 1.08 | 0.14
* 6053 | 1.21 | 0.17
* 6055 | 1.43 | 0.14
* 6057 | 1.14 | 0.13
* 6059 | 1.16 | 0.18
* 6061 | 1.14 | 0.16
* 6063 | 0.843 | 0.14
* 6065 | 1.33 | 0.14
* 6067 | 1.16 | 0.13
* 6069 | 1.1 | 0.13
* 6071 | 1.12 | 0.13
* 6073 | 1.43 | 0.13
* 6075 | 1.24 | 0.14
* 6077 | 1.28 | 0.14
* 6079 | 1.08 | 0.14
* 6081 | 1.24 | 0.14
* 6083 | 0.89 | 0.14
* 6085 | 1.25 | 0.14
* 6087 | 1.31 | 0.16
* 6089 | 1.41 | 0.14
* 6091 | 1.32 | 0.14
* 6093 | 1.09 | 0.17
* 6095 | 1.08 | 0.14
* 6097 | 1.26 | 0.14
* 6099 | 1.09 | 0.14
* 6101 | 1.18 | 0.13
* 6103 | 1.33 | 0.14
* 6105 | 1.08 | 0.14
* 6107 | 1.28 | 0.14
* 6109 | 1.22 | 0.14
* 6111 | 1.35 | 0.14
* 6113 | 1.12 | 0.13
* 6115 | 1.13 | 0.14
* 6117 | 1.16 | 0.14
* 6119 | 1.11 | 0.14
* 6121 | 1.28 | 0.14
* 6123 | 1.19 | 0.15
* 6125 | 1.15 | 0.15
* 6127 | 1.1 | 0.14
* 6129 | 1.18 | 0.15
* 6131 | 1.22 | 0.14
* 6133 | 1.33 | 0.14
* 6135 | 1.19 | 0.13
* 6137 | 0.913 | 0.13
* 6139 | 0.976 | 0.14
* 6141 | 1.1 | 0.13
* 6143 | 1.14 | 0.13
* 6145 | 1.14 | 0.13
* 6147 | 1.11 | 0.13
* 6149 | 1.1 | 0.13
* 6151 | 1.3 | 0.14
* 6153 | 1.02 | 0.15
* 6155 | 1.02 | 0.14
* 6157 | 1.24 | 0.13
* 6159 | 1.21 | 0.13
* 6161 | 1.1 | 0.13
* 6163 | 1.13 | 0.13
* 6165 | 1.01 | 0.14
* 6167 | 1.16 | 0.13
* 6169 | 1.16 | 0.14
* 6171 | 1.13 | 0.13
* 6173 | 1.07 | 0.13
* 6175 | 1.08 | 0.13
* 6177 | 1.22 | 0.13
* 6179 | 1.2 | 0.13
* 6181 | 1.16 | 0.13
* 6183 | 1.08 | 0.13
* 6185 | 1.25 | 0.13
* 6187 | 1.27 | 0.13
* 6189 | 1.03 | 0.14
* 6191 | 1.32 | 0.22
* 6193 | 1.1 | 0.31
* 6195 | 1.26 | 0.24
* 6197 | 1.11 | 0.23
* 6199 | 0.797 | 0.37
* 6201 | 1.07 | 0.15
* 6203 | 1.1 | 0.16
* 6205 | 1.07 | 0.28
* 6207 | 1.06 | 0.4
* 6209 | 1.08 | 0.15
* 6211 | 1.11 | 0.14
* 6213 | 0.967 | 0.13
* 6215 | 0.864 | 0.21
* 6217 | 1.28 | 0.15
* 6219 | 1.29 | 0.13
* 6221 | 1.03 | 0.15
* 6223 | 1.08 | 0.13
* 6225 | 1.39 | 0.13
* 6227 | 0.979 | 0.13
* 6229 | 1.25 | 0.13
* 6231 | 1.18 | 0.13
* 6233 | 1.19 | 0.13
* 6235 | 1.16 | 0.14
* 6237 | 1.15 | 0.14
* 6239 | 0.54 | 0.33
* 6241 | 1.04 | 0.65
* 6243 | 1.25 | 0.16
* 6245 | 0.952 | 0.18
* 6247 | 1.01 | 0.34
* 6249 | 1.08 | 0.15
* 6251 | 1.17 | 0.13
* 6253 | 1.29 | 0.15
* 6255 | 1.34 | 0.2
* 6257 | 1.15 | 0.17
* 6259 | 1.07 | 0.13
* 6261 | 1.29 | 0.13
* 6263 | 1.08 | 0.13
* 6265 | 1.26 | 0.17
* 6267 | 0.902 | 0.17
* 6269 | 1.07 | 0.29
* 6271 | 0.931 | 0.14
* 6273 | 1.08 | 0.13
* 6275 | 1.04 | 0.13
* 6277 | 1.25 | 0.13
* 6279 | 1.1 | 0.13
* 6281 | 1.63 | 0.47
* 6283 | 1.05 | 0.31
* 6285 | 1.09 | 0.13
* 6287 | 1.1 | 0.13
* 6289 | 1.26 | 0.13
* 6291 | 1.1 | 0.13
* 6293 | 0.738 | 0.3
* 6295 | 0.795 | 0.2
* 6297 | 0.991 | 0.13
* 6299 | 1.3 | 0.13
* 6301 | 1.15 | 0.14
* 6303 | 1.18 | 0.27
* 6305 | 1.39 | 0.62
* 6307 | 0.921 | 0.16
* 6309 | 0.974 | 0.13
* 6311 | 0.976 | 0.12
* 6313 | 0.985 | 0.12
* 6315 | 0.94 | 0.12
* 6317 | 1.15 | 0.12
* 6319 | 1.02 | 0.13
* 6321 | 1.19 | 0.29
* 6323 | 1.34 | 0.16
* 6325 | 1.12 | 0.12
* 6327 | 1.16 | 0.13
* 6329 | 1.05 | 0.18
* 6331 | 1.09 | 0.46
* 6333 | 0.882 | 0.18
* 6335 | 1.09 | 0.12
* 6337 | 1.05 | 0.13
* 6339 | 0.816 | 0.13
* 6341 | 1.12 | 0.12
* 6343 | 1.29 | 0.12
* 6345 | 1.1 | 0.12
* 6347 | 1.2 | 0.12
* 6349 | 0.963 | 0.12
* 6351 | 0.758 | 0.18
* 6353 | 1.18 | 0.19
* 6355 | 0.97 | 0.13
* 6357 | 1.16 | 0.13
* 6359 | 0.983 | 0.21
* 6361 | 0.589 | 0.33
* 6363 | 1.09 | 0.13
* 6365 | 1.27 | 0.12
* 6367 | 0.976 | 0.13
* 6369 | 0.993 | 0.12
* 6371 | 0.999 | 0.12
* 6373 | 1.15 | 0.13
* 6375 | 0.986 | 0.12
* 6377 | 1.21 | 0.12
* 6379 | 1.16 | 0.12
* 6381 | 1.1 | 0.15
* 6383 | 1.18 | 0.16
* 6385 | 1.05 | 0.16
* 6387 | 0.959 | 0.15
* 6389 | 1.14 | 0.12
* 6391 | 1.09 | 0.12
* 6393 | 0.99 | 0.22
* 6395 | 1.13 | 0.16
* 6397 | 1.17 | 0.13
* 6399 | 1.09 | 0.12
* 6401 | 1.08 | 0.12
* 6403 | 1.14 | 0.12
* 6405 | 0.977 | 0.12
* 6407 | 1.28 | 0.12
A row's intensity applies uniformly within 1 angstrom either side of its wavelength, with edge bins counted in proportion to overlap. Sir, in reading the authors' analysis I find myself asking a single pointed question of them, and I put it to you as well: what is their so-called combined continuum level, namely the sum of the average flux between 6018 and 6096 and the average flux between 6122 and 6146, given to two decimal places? 2.31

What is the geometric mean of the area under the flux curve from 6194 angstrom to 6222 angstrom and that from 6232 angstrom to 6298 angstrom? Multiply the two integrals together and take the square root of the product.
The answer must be 47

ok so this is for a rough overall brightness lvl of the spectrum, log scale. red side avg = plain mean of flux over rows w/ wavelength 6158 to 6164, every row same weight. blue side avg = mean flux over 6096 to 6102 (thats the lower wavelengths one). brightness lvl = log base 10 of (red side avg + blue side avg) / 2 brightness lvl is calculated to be 0.065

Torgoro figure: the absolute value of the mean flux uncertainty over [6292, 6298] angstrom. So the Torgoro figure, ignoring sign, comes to 0.210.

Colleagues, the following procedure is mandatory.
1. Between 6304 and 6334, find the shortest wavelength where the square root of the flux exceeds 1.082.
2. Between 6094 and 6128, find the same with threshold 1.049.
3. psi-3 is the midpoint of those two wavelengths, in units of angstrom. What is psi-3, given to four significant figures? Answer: 6201 angstrom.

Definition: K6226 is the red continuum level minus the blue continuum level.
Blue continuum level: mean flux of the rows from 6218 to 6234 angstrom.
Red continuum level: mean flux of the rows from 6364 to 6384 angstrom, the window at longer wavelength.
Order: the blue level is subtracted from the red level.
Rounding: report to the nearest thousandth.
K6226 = -0.071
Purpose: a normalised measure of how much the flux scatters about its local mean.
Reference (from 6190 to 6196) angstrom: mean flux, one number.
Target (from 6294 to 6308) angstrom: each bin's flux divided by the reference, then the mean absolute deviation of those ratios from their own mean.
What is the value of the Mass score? 0.141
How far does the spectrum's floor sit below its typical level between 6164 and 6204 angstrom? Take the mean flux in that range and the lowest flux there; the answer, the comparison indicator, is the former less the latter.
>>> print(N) 0.33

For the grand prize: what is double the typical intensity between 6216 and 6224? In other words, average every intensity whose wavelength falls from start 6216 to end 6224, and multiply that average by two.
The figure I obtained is 2.34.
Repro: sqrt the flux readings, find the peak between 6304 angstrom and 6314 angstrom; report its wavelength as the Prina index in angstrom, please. 6305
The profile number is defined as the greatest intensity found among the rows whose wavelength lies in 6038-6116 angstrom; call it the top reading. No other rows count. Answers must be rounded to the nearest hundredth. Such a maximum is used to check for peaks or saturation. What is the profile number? 1.47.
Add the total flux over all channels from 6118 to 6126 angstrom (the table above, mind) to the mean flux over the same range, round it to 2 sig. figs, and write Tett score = 5.9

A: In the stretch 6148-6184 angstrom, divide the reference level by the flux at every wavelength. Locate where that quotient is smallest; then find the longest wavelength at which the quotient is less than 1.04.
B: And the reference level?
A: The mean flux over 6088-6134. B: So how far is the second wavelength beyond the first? 30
